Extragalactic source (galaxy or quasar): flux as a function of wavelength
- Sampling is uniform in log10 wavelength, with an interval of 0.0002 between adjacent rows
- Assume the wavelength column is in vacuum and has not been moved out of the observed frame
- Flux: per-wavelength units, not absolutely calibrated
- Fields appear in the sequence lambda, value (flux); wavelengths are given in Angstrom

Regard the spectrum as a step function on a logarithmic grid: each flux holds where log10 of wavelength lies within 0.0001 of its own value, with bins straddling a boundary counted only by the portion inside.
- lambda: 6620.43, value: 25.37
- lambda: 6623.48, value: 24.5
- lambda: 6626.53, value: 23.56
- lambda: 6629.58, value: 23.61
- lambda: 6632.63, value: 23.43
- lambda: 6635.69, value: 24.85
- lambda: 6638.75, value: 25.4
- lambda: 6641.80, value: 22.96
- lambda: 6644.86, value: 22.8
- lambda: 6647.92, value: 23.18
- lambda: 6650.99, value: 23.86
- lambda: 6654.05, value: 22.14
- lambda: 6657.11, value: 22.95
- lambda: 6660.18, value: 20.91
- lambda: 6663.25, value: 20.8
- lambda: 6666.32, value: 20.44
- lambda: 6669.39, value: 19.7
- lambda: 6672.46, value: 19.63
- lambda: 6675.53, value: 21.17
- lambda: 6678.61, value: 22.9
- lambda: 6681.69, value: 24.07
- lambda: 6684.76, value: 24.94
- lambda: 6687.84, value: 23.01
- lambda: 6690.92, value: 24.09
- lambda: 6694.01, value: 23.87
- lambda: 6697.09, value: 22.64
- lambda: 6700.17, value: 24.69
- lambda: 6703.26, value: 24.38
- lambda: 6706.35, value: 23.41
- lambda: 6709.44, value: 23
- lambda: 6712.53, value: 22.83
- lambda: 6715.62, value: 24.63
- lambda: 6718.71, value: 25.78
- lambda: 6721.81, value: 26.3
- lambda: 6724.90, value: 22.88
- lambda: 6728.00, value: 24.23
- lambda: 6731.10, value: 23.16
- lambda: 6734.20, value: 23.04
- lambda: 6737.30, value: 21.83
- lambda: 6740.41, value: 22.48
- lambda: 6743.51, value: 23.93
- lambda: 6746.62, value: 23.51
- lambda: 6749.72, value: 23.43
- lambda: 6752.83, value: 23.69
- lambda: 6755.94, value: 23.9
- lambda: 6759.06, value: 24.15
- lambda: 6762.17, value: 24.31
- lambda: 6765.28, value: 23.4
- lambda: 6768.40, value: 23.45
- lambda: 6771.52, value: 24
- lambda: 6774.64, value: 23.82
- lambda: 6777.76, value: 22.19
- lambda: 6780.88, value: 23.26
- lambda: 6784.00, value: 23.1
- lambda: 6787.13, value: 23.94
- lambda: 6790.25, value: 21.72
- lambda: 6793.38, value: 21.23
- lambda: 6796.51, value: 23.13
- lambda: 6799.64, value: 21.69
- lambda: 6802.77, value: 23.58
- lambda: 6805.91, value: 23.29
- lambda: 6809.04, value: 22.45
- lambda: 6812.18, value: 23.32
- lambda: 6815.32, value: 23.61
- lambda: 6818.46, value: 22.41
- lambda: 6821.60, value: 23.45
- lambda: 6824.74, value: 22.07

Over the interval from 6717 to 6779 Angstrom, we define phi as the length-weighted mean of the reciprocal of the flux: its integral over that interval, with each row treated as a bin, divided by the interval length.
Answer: 0.0423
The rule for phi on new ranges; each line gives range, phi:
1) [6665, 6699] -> 0.0449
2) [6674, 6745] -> 0.0424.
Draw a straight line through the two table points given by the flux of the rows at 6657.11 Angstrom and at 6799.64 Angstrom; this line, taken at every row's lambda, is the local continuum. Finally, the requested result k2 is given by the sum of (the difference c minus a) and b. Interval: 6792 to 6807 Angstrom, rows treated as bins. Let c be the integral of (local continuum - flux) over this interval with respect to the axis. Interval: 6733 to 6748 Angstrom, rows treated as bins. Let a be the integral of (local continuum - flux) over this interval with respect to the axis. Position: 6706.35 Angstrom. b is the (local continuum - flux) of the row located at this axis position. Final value -3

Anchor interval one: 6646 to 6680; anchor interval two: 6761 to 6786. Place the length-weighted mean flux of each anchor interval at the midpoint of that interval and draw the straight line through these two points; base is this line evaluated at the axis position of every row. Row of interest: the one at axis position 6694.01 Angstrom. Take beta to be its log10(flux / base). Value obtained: 0.033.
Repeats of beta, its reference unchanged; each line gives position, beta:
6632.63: 0.045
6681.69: 0.041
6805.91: -0.012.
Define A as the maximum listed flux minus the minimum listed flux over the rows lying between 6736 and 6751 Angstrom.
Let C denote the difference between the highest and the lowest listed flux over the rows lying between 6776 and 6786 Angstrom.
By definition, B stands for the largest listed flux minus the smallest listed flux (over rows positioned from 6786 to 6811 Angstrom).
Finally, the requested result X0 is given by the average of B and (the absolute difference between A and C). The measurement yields 1.9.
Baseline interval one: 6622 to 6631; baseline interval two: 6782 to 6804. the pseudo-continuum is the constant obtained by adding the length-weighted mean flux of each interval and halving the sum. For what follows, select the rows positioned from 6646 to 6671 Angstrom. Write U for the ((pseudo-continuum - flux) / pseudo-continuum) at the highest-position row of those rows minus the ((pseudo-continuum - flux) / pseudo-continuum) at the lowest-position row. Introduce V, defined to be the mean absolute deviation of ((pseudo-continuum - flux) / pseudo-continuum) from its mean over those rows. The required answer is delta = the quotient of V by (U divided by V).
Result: 0.02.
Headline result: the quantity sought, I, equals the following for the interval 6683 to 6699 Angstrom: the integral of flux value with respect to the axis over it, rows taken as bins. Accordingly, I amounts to 380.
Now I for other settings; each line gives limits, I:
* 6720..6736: 383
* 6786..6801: 335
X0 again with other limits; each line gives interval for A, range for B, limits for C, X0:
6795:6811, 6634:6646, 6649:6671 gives 2.4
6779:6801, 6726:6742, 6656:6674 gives 1.5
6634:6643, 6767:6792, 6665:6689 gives 2.6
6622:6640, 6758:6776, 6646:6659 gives 0.6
